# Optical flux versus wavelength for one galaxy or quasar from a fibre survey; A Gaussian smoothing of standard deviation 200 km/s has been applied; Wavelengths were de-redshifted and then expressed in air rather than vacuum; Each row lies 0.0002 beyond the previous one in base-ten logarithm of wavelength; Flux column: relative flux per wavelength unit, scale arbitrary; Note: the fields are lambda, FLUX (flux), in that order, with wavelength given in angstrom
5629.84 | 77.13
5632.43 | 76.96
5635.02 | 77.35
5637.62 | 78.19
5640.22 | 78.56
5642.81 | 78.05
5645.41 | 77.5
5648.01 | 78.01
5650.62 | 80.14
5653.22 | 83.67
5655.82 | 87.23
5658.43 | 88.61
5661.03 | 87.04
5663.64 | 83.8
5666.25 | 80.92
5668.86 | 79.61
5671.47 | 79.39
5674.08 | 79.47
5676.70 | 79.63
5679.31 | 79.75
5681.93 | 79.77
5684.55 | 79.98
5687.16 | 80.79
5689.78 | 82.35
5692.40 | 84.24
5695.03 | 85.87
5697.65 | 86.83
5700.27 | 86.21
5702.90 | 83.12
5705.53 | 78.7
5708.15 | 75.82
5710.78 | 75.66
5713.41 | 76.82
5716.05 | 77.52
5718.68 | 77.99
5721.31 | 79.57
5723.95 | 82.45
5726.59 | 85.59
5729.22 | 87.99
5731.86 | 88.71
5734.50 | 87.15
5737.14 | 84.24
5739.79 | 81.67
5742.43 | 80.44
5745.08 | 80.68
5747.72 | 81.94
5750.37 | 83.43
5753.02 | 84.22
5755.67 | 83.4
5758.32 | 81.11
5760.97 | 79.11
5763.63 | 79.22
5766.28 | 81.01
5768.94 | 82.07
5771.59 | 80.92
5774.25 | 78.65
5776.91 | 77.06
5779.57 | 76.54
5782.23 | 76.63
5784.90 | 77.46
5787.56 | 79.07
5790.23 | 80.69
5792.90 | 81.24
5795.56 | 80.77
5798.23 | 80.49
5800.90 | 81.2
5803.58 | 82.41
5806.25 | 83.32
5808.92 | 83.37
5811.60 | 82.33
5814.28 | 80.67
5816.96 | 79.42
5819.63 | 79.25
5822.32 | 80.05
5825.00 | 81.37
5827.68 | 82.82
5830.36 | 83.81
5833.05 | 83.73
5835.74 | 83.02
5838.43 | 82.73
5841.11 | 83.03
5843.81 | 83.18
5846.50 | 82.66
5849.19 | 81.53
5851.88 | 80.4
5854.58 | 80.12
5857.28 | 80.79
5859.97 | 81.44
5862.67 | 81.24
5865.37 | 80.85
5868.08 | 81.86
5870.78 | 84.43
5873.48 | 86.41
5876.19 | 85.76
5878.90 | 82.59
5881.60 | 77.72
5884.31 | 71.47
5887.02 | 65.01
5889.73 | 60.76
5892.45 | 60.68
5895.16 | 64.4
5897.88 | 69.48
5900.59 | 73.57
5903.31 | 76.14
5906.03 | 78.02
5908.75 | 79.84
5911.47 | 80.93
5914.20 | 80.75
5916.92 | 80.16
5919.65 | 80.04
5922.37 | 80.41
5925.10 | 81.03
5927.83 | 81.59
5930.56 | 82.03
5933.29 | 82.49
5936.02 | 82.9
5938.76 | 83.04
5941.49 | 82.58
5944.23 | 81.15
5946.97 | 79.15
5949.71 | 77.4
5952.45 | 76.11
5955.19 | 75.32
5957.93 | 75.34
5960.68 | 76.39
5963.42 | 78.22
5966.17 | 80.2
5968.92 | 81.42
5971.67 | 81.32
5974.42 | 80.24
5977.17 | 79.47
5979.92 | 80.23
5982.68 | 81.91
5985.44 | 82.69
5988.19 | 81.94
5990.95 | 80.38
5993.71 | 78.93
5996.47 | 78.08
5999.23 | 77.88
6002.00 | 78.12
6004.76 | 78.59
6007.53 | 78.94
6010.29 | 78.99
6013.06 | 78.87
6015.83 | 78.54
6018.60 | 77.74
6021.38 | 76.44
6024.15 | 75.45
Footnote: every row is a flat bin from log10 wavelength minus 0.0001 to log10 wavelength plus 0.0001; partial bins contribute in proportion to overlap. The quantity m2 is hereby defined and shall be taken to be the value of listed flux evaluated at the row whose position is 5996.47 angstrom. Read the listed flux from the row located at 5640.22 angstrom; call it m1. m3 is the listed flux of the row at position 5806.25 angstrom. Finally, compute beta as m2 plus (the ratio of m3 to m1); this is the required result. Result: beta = 79.1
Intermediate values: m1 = 78.56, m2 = 78.08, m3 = 83.32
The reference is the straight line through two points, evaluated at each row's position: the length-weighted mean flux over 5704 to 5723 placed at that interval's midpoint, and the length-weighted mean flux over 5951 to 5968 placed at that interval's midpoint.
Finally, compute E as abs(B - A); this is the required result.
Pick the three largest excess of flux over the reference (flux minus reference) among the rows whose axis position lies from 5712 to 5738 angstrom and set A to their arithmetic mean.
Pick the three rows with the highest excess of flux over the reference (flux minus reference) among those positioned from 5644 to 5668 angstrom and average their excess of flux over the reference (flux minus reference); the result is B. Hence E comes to 0.5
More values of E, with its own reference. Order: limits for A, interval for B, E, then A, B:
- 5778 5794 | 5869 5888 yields 5.4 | 3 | 8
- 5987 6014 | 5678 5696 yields 3.0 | 3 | 7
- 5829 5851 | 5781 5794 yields 3.3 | 6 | 3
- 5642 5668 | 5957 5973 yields 6.0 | 10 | 4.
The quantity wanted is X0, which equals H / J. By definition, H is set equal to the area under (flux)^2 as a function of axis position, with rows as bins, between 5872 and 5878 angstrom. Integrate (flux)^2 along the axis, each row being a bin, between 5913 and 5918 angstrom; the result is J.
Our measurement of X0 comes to 1.36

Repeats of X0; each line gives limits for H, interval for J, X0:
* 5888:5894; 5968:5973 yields 0.68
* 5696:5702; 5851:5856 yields 1.39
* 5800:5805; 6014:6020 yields 0.91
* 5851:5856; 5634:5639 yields 1.06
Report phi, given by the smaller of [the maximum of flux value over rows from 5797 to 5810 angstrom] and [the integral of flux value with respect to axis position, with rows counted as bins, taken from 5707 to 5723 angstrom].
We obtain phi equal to 83.4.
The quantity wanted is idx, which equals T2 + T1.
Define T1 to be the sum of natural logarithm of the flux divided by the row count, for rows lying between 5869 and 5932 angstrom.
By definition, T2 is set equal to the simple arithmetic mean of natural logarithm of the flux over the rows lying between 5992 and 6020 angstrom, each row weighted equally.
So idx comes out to 8.70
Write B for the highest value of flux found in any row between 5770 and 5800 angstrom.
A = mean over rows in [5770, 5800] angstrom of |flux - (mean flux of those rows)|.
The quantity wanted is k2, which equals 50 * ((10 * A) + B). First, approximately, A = 1.6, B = 81.24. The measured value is 4871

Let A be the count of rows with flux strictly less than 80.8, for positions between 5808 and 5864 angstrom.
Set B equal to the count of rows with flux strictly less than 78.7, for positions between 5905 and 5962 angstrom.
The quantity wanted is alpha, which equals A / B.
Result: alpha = 1.2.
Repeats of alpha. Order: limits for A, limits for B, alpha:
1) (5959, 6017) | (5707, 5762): 3.2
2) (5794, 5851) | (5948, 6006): 0.6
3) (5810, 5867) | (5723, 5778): 3.5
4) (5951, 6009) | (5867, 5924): 1.6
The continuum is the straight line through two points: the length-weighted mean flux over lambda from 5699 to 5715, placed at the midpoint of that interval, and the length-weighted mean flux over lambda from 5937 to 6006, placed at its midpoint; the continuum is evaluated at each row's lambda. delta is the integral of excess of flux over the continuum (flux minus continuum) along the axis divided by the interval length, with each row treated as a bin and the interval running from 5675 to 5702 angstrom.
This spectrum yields 3.2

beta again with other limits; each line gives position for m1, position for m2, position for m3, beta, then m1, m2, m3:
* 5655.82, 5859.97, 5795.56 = 82.4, 87.23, 81.44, 80.77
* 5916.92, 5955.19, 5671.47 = 76.3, 80.16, 75.32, 79.39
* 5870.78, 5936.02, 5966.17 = 83.8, 84.43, 82.9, 80.2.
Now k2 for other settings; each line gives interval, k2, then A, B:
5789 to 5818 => 4682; 1.0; 83.37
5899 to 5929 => 5009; 1.9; 81.59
